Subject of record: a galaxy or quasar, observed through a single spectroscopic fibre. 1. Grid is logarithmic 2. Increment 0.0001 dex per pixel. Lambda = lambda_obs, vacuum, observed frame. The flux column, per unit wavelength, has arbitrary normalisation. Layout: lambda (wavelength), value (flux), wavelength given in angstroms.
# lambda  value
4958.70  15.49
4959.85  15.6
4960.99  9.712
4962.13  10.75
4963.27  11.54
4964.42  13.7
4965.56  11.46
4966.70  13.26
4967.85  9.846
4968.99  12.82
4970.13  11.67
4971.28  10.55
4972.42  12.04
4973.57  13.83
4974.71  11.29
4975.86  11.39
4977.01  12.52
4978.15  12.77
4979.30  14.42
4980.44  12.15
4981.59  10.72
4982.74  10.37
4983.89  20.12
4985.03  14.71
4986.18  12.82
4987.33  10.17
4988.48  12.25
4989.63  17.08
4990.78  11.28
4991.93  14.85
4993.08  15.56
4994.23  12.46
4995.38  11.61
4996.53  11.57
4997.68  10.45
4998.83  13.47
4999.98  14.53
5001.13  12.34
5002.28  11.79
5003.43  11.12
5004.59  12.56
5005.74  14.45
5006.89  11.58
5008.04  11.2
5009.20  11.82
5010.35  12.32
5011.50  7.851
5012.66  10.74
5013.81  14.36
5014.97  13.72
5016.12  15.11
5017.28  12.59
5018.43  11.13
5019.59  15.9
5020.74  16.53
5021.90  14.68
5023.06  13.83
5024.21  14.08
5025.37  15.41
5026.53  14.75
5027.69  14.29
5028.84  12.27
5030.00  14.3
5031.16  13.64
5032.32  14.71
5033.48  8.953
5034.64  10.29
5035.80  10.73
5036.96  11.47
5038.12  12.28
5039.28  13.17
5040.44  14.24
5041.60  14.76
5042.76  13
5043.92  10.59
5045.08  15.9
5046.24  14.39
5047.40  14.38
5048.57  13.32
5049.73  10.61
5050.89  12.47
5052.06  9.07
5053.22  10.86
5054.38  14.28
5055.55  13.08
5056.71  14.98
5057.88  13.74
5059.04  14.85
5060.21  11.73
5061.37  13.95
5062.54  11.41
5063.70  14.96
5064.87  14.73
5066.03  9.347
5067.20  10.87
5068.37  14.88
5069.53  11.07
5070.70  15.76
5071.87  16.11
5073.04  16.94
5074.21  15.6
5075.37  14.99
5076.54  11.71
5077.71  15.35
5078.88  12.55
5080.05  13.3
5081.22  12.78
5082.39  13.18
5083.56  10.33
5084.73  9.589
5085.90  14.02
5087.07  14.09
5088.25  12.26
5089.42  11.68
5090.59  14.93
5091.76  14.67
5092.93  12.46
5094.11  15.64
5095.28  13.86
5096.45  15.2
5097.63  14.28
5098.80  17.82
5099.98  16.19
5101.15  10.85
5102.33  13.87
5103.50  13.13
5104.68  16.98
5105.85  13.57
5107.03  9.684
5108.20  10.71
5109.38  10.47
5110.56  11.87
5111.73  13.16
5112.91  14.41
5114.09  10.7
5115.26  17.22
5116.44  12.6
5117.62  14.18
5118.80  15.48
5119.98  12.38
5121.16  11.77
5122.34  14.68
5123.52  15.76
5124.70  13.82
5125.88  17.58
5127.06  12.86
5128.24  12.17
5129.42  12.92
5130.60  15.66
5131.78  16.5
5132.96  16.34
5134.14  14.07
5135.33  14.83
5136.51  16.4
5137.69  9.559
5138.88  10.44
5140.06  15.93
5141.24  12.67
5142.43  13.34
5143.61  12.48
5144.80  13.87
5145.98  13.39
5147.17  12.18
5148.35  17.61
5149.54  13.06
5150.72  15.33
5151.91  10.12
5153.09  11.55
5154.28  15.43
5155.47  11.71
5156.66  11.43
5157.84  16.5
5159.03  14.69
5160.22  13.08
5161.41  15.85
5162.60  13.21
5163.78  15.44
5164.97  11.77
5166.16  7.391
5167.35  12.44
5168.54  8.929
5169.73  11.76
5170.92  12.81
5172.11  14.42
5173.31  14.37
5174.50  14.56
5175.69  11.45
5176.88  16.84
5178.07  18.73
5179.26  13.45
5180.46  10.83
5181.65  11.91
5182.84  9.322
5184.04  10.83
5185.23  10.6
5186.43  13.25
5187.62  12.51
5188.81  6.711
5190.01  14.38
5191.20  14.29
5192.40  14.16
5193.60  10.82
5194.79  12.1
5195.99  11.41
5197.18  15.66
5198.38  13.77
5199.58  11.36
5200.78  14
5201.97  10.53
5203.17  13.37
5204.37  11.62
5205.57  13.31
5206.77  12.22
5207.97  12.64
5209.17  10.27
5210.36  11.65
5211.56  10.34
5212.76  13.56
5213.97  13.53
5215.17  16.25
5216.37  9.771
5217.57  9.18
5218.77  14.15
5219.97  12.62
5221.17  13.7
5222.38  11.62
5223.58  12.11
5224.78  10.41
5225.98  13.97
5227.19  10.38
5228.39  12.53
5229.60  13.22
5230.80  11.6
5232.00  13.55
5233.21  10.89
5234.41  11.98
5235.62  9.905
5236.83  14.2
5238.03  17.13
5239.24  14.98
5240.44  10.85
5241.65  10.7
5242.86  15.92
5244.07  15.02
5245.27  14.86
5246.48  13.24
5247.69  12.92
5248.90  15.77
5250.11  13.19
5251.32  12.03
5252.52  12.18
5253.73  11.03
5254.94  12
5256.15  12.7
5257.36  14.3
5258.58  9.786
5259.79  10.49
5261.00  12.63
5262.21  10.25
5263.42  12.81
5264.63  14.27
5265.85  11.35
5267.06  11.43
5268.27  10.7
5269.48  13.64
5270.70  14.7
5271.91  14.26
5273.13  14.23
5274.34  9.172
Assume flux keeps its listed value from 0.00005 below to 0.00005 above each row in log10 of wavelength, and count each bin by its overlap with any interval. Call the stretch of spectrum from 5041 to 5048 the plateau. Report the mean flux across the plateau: 13.8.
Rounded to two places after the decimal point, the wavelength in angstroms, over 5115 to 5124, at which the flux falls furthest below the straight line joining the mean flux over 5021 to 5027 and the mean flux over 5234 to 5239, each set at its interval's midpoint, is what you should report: 5121.16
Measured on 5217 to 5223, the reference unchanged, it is 5217.57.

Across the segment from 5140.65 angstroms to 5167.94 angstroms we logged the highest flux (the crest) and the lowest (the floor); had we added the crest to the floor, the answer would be 25.0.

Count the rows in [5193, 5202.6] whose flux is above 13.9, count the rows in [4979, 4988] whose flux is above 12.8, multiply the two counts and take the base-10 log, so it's 0.9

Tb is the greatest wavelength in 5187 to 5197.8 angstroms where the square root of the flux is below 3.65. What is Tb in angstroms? 5195.99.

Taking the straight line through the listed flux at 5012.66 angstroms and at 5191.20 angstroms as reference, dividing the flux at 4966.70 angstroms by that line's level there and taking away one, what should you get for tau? 0.35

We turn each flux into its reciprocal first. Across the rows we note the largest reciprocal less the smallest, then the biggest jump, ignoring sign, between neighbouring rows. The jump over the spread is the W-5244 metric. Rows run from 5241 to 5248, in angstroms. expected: 1.00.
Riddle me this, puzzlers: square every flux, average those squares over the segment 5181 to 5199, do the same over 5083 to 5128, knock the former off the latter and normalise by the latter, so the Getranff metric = 0.19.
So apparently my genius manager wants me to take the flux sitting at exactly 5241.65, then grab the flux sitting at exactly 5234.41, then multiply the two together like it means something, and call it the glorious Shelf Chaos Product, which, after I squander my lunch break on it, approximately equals 128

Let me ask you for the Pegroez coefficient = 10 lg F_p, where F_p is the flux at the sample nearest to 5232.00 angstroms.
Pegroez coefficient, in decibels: 11.3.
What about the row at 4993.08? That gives 11.9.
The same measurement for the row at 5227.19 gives 10.2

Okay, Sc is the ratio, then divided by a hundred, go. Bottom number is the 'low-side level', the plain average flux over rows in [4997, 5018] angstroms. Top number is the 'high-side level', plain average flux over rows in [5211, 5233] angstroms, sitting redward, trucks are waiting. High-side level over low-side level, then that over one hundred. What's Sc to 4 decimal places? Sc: 0.0100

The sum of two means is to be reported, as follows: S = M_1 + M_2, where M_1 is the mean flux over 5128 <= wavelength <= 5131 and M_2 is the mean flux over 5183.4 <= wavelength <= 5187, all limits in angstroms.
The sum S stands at 25.1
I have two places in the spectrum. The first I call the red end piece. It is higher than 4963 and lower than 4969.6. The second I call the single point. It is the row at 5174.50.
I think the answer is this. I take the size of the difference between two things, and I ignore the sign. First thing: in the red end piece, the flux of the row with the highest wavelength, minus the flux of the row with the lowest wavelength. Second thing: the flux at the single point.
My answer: 13.3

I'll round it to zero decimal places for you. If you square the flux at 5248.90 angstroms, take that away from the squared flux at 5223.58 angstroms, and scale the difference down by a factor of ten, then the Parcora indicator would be -10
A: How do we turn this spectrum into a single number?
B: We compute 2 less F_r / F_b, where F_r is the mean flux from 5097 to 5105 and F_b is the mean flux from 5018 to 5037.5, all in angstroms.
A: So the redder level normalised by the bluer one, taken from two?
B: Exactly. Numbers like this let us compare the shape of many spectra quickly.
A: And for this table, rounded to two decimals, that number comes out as 0.90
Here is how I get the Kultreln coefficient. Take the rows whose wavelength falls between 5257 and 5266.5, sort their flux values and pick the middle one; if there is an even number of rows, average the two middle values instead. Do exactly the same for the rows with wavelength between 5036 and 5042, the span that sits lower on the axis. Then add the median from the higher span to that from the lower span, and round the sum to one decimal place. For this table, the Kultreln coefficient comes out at 25.2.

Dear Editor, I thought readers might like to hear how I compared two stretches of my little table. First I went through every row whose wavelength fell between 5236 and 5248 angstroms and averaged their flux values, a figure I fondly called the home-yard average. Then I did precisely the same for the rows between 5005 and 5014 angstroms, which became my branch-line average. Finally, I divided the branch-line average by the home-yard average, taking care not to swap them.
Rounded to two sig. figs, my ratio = 0.84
